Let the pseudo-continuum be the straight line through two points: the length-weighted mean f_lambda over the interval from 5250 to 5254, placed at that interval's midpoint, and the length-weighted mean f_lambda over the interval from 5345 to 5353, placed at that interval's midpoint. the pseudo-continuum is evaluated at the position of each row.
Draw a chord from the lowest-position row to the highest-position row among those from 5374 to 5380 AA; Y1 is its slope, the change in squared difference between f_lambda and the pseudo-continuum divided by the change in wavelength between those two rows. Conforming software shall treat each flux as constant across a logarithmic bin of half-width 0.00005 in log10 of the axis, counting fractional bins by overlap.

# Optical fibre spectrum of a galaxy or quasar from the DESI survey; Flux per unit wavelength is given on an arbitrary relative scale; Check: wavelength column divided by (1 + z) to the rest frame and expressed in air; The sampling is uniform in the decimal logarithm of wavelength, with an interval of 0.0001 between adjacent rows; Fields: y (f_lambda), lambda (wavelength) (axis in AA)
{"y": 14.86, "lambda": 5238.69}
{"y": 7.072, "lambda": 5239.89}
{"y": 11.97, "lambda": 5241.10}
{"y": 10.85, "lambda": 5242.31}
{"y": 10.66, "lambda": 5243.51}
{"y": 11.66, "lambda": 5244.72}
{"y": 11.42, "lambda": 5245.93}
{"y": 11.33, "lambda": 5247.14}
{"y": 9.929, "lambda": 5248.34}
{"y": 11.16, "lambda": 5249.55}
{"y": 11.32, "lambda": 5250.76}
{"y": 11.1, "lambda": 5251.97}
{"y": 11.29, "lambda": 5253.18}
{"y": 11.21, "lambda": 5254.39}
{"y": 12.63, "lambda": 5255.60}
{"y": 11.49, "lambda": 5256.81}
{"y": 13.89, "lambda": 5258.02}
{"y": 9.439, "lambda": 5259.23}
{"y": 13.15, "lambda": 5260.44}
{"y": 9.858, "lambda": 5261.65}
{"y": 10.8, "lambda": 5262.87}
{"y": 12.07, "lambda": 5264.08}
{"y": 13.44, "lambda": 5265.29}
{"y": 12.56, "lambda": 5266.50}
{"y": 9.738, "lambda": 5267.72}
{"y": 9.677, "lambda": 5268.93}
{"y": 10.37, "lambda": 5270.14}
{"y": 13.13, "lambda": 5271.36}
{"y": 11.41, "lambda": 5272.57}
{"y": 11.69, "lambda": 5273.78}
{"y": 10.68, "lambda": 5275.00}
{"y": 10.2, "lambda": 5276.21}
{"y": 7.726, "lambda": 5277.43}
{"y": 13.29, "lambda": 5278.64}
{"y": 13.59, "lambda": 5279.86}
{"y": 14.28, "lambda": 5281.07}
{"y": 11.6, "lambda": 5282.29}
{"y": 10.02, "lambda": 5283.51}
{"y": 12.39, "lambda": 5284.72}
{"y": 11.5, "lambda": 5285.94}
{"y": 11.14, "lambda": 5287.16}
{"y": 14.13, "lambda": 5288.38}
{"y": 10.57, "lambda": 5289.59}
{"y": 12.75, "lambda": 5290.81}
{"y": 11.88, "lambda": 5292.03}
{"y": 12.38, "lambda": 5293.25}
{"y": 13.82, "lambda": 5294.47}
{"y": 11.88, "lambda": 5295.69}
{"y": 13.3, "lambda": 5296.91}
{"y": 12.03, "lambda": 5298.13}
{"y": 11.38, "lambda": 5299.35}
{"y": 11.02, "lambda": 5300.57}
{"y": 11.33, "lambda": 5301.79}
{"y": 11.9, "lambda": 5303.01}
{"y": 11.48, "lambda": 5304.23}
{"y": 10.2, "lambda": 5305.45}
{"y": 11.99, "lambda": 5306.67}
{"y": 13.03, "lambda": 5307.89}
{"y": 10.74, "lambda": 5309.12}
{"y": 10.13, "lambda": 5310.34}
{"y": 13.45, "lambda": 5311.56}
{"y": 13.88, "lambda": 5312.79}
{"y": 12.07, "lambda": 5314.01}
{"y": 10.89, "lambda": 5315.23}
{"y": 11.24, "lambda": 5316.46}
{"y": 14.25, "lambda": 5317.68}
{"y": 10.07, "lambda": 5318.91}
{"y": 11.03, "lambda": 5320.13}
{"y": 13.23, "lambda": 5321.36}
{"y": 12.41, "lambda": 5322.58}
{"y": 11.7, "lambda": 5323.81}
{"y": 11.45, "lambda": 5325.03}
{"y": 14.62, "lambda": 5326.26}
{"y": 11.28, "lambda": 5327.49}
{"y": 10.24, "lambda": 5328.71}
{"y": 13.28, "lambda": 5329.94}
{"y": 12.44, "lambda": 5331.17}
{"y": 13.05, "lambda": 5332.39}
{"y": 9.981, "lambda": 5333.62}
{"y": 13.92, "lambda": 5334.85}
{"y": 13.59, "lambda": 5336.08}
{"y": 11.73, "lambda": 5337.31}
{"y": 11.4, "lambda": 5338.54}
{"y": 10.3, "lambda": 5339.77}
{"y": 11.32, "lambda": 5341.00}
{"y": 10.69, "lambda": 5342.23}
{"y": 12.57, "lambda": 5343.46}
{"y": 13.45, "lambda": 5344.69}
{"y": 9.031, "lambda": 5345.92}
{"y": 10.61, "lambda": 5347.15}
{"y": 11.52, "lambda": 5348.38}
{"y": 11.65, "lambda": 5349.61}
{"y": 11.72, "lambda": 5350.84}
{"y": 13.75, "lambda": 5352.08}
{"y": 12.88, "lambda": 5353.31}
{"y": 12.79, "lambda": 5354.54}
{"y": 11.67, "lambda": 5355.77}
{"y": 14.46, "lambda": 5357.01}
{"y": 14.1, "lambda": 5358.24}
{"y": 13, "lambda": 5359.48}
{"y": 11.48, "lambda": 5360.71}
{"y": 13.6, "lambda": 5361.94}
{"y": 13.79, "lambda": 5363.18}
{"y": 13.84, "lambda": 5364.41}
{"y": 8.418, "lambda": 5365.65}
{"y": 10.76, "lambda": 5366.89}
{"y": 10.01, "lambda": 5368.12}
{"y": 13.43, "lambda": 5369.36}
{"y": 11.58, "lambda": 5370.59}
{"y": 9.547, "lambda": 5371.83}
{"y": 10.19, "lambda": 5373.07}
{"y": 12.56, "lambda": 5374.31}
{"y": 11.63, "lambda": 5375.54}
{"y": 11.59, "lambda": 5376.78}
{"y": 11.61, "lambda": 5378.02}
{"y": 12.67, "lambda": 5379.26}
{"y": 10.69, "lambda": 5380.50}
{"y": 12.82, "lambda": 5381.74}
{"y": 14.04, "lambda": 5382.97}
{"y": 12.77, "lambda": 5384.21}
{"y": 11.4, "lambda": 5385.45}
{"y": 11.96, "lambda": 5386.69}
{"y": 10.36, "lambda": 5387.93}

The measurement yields 0.0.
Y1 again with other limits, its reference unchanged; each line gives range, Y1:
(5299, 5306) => 0.2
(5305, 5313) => 0.6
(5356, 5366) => 0.2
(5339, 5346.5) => 0.8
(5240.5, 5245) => -0.1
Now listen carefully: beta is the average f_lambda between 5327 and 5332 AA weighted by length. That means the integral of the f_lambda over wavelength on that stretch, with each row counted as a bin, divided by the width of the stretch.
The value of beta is 11.9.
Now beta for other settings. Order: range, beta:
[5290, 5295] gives 12.6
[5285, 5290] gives 11.9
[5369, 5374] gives 11.2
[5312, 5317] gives 12.1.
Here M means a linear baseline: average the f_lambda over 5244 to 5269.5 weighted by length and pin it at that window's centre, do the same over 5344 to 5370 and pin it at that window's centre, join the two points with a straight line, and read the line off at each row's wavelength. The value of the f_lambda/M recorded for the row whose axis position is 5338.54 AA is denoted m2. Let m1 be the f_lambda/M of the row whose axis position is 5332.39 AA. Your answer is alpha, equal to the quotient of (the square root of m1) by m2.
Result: 1.10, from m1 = 1.09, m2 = 0.95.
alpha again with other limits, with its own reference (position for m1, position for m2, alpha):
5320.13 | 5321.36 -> 0.87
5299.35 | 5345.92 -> 1.32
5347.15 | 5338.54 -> 0.99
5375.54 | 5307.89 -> 0.88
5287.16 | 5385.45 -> 1.07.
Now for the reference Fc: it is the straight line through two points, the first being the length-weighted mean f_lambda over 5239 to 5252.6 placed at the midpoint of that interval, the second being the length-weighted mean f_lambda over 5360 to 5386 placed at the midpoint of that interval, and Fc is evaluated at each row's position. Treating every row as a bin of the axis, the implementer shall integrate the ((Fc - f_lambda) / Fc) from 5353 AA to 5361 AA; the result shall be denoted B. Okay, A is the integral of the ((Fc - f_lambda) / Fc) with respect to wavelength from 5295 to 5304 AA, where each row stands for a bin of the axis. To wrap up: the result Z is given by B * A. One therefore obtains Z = 0.38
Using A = -0.45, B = -0.9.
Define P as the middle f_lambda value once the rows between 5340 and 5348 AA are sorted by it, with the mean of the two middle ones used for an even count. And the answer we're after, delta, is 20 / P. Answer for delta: 1.817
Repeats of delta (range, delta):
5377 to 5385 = 1.572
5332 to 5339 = 1.614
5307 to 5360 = 1.705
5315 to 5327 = 1.728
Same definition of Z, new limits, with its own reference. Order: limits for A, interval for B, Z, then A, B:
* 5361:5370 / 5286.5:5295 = 0.12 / -0.14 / -0.9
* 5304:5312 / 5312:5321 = 0.06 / -0.14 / -0.5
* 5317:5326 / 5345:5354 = 0.00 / -0.53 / 0.0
